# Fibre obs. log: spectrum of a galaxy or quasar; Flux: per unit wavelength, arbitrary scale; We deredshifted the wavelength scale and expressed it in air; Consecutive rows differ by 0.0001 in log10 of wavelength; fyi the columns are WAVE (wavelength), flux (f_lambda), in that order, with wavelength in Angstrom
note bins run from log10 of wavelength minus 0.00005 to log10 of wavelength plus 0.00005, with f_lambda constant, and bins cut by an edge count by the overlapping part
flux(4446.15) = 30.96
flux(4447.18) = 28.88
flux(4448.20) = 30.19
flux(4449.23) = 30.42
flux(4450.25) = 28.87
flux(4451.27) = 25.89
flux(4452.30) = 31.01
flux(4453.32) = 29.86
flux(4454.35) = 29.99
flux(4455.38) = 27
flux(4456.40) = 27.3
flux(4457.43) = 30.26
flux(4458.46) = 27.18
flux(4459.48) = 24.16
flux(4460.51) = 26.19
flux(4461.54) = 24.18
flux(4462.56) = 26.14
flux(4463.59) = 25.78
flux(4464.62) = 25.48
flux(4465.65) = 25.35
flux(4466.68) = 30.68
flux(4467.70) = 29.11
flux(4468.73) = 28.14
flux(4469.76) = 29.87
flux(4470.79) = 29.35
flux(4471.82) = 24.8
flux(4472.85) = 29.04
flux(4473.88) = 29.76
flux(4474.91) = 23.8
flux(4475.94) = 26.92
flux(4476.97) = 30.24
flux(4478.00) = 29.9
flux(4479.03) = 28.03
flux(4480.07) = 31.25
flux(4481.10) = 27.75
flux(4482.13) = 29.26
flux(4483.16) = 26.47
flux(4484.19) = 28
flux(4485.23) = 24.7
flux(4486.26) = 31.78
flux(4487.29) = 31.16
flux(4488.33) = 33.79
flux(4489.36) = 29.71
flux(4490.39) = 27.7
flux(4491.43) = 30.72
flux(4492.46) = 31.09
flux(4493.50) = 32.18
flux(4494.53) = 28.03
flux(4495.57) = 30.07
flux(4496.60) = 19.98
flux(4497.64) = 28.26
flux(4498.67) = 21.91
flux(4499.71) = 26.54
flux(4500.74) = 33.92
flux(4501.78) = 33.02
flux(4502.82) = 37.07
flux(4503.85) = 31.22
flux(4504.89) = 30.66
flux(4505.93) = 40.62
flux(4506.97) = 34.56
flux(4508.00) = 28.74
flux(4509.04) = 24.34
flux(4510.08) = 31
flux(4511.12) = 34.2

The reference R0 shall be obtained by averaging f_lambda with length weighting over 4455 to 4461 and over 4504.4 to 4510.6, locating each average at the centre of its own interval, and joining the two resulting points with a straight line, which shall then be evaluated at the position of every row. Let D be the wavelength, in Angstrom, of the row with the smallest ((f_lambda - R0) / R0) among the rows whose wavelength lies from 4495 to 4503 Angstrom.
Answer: 4496.60 Angstrom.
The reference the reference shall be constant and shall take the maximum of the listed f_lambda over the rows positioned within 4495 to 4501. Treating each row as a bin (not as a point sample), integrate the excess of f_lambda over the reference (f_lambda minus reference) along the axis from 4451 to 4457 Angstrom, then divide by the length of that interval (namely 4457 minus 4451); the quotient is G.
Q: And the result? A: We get -5.3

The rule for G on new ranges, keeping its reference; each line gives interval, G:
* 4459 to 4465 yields -8.6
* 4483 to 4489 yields -4.4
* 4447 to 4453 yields -4.7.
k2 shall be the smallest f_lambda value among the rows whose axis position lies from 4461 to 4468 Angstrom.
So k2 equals 24.18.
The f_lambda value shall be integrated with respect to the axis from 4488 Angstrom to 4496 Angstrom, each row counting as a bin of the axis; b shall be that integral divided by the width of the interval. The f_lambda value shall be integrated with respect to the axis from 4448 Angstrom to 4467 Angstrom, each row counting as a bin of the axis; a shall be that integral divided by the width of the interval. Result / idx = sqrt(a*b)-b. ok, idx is -1.4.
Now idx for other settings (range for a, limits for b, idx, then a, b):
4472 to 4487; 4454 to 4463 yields 0.7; 28.3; 26.9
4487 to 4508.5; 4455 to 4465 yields 2.0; 30.5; 26.4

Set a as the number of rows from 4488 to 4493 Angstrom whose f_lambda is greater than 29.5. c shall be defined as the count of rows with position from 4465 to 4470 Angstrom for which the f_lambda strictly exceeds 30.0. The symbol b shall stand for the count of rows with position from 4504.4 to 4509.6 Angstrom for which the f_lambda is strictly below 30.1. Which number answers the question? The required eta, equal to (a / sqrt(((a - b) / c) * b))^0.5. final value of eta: 1.41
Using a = 4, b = 2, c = 1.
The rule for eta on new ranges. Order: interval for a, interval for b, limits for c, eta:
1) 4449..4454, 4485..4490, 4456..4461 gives 1.46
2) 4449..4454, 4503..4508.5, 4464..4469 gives 1.46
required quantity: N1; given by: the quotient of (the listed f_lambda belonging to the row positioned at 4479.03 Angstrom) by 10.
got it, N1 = 2.8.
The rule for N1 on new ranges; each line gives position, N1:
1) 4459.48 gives 2.4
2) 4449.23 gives 3.0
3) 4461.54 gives 2.4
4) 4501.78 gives 3.3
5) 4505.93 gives 4.1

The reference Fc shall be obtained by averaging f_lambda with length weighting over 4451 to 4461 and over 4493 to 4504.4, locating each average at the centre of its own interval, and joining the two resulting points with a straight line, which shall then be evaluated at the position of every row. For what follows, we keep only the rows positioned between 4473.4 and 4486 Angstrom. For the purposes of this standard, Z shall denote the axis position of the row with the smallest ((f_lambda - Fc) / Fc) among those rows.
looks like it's 4474.91 Angstrom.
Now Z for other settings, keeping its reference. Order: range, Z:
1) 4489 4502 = 4496.60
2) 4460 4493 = 4474.91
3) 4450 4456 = 4451.27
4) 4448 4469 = 4461.54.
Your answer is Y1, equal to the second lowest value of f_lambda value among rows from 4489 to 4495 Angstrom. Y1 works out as 28.03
